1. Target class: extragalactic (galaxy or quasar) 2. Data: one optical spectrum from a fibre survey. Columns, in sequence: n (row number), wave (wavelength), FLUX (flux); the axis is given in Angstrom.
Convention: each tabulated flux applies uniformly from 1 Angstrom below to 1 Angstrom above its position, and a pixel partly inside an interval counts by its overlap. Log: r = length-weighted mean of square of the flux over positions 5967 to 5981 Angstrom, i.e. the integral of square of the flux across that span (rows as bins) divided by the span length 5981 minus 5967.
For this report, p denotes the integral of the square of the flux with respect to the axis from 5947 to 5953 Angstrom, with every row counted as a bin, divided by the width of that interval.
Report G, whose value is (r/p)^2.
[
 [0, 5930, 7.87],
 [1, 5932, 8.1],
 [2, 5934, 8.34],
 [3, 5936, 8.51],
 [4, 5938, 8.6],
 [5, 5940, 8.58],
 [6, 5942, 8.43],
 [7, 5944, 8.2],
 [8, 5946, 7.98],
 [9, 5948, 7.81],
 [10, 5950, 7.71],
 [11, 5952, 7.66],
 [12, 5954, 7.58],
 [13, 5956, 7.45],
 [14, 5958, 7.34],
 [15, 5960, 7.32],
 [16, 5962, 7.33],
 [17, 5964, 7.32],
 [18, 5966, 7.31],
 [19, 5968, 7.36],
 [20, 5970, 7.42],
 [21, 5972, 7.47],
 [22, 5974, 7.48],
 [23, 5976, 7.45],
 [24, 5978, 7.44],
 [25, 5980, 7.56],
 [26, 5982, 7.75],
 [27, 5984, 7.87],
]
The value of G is 0.87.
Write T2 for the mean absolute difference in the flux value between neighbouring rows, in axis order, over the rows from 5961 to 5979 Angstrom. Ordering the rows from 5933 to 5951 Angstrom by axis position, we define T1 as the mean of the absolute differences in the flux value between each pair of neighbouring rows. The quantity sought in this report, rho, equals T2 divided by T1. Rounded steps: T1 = 0.144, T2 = 0.029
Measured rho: 0.2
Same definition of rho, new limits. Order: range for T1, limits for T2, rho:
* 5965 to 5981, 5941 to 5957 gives 3.0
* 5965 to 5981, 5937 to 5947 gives 3.3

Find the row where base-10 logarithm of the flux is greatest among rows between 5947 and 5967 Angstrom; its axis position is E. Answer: 5948 Angstrom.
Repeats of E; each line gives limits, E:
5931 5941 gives 5938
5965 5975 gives 5974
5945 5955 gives 5946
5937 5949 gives 5938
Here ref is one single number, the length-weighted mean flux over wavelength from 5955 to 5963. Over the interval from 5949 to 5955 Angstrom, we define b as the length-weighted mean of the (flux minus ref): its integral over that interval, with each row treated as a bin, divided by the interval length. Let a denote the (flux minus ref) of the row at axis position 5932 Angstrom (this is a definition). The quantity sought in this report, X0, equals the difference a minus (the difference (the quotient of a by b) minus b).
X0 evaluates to -1.5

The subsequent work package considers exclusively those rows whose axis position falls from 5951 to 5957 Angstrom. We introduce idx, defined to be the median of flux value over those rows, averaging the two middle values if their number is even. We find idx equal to 7.6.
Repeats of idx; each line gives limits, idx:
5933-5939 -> 8.5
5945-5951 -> 7.8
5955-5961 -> 7.3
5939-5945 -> 8.4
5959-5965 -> 7.3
